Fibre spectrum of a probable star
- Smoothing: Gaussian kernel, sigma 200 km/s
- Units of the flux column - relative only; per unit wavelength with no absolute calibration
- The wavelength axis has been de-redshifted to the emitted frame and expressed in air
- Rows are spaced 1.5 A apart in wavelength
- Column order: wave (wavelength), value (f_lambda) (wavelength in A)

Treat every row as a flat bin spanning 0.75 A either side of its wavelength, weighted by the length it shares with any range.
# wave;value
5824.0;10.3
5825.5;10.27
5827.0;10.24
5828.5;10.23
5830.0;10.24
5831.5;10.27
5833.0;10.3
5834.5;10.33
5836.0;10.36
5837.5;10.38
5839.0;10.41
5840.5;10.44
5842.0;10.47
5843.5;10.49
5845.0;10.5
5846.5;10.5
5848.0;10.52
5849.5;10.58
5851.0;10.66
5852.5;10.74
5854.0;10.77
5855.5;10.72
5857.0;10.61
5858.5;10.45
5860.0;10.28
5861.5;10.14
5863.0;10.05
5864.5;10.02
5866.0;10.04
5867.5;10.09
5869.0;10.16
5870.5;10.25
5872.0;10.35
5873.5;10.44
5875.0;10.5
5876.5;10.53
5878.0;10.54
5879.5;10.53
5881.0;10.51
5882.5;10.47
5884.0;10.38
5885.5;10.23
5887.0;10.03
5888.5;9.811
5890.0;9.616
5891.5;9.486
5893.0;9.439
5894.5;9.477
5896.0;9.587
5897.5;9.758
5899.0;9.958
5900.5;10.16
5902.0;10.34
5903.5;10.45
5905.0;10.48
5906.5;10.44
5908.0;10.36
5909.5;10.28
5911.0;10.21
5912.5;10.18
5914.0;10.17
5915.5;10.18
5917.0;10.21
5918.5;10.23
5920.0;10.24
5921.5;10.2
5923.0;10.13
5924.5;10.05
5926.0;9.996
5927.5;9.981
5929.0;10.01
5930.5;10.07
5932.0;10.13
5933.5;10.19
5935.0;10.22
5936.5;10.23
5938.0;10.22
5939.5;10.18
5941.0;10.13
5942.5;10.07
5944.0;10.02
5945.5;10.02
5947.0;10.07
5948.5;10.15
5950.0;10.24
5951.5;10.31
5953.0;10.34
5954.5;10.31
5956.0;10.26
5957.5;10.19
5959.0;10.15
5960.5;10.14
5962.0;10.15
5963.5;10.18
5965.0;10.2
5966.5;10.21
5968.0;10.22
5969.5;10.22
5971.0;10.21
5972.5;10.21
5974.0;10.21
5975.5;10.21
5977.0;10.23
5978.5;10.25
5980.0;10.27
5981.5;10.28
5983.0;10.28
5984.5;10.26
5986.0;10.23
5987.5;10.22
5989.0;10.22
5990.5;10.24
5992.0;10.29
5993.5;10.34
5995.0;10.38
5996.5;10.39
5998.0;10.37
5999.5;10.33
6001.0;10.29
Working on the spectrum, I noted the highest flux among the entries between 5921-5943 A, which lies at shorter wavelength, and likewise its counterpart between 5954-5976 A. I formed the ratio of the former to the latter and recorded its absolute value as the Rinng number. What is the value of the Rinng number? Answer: 0.99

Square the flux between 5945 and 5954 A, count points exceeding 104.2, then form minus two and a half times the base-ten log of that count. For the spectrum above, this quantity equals -1.2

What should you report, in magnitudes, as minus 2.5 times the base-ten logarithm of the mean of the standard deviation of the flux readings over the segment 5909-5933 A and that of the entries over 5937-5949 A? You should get 2.7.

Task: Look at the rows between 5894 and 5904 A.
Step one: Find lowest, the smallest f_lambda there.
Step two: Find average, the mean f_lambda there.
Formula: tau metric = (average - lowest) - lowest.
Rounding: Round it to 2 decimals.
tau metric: -8.99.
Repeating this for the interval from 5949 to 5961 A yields -10.04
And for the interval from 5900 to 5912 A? -9.98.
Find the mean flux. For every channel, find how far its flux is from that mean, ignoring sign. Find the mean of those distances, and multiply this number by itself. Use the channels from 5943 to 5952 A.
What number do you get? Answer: 0.010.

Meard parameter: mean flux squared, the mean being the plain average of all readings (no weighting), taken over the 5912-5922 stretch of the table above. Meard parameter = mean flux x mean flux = 104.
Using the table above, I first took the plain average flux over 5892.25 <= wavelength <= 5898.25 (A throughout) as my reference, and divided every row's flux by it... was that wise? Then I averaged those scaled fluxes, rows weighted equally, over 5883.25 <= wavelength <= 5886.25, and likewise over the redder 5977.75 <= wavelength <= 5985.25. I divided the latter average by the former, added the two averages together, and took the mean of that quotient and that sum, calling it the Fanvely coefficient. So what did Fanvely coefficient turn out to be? 1.574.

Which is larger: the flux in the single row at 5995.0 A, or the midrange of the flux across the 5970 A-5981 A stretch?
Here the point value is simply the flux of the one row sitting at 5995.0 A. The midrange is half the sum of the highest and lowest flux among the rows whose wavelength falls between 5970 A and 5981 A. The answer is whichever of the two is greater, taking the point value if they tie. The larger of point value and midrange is 10.4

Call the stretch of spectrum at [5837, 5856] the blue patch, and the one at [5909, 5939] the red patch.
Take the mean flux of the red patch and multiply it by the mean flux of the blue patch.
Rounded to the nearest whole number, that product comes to 107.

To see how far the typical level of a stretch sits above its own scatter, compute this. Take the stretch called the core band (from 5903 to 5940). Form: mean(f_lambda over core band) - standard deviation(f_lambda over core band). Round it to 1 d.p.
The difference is 10.1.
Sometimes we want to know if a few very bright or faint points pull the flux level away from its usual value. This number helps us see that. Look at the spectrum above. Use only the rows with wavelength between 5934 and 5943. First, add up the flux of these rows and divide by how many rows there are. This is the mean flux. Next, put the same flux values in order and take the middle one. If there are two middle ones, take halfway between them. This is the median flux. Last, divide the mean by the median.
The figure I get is 0.998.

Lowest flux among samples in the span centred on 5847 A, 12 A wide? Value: 10.47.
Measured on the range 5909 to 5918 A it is 10.17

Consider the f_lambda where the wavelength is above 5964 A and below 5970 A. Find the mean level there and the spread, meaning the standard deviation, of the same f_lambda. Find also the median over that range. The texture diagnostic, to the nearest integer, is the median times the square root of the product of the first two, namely 3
